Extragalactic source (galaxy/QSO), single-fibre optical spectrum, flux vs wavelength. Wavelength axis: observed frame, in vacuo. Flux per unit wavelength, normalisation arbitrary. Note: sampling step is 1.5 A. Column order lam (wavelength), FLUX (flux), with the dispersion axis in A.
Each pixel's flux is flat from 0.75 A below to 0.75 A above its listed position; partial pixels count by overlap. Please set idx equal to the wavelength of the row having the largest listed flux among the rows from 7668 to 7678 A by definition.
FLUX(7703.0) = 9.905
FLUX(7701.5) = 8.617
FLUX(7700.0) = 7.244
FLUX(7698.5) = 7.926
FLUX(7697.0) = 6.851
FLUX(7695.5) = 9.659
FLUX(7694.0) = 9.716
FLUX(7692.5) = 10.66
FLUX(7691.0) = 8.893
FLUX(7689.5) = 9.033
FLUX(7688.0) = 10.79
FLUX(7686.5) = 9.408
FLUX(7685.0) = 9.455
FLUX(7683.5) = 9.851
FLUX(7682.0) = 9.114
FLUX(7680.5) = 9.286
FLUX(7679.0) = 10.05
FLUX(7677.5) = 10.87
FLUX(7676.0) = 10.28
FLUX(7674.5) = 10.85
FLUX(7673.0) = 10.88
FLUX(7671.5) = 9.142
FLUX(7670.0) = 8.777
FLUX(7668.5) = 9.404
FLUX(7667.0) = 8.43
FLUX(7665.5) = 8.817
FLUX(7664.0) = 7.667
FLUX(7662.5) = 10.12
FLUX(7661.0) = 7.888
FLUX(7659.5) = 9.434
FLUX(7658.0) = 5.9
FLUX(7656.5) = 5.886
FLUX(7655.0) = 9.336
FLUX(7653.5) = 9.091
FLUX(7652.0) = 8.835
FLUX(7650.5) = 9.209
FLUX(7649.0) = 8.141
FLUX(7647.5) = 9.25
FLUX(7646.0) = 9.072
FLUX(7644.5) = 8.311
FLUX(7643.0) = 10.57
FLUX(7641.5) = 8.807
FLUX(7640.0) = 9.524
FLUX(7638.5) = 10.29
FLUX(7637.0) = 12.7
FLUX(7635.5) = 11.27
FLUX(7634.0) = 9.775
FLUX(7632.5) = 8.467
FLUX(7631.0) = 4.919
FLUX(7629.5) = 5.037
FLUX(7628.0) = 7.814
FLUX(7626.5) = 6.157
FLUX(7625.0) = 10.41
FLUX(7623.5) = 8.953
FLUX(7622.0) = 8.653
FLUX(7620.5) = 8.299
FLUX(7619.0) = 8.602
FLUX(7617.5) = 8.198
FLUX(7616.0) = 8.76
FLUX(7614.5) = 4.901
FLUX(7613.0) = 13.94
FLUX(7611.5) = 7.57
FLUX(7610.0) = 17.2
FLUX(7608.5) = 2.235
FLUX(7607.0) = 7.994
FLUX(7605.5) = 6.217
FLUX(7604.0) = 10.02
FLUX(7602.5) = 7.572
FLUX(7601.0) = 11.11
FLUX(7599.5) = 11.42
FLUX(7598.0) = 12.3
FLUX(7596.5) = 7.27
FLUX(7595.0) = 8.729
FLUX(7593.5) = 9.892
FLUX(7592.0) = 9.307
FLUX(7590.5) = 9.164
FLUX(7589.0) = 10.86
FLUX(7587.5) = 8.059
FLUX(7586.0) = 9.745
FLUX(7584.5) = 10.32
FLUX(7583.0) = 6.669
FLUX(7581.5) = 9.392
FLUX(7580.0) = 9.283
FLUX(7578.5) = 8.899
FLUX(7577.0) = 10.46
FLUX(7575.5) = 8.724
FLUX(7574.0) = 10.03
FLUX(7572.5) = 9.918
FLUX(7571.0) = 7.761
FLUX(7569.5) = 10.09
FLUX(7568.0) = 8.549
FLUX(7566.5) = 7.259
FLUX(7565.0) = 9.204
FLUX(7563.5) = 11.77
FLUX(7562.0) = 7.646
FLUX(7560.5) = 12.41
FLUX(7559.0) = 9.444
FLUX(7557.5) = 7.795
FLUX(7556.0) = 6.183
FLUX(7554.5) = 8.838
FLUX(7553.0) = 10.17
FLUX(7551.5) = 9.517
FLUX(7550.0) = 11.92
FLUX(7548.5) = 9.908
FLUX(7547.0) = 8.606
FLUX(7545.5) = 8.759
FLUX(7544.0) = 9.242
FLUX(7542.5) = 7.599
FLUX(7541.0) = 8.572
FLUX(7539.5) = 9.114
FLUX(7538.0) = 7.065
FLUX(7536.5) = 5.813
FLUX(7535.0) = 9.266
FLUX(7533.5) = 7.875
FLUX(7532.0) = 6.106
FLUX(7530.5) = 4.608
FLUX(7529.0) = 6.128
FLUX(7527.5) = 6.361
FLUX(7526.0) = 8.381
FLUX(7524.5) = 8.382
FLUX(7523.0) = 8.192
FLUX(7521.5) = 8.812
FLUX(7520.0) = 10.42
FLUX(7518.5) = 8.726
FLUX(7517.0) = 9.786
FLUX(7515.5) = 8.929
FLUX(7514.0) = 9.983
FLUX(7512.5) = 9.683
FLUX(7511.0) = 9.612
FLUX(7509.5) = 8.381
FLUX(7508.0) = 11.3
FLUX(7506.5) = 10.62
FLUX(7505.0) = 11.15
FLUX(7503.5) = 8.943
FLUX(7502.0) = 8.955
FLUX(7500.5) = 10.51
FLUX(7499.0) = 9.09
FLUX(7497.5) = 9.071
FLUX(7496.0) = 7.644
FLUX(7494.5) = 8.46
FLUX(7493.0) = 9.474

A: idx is 7673.0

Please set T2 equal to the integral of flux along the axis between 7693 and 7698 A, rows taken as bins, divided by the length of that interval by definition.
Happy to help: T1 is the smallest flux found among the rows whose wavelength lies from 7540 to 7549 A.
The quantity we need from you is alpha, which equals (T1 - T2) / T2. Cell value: -0.14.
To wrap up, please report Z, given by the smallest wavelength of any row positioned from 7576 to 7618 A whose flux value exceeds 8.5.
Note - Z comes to 7577.0 A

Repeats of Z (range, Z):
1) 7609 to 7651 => 7610.0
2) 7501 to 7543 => 7502.0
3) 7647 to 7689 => 7647.5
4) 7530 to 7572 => 7535.0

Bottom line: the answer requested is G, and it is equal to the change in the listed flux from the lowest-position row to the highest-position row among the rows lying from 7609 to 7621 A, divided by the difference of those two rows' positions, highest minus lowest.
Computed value -0.8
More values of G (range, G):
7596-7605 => 0.4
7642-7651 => -0.2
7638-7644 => 0.1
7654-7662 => -0.2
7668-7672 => -0.1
